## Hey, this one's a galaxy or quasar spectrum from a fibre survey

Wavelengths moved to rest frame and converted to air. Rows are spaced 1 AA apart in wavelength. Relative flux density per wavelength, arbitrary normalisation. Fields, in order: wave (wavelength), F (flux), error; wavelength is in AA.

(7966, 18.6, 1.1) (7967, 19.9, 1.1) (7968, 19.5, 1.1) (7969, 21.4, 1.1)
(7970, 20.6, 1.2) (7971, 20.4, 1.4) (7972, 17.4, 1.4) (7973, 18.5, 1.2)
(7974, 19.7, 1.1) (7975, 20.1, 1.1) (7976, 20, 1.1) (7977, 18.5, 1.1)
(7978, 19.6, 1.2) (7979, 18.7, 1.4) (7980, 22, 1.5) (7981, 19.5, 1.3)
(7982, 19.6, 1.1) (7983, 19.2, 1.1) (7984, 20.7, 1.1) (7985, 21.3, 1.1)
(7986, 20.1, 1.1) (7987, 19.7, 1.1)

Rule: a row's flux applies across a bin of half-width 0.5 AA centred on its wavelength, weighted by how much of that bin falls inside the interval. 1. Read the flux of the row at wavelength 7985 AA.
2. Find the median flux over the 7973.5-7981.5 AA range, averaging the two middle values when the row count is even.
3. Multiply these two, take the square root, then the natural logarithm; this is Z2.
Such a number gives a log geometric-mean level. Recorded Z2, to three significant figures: 3.02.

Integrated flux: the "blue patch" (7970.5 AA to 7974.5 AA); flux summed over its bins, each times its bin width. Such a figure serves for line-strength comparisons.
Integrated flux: 76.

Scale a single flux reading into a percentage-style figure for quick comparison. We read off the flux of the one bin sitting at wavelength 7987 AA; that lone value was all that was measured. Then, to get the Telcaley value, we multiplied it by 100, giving 1970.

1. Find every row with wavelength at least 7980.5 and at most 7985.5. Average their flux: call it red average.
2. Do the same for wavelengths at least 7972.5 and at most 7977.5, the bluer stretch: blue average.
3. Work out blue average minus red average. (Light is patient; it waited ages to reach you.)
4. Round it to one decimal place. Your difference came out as -0.7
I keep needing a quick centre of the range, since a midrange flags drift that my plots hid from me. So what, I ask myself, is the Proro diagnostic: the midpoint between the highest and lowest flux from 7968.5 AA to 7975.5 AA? 19.4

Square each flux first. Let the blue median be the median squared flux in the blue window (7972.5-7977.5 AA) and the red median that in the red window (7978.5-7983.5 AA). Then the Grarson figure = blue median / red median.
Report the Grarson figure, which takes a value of 1.02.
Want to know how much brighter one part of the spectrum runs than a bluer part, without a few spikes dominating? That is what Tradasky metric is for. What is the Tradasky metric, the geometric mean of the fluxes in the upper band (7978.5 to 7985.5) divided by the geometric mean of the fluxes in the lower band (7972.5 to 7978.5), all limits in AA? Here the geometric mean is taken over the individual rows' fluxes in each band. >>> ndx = 1.04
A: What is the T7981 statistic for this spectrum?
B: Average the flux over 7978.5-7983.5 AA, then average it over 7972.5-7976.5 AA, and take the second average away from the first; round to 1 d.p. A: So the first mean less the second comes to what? 0.2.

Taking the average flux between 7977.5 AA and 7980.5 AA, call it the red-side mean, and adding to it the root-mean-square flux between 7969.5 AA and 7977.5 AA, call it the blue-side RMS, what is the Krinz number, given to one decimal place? 39.5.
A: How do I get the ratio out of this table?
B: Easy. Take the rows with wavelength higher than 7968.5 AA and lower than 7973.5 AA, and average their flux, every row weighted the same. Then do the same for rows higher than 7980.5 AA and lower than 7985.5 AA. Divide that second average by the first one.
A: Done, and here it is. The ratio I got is 1.02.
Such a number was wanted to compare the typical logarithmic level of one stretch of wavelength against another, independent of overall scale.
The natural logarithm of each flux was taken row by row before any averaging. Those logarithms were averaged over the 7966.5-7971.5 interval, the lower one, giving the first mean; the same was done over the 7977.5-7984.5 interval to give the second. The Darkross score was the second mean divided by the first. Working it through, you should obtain 0.99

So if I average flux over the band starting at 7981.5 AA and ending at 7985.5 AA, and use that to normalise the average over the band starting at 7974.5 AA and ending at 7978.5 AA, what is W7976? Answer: 0.97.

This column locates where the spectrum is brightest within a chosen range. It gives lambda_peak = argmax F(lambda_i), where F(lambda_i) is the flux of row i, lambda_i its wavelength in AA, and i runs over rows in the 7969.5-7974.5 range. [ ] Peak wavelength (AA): 7970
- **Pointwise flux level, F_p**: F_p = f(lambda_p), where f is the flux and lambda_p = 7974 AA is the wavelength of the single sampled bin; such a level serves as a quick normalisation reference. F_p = 19.7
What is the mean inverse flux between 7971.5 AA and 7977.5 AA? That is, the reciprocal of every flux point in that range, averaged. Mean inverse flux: 0.0527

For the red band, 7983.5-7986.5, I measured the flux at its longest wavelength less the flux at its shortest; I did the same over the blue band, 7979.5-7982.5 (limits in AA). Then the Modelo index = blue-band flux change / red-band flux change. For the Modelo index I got 4.0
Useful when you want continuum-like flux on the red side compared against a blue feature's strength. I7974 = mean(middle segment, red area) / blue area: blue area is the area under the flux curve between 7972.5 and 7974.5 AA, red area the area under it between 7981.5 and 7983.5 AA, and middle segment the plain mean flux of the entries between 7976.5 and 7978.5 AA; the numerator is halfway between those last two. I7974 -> 0.76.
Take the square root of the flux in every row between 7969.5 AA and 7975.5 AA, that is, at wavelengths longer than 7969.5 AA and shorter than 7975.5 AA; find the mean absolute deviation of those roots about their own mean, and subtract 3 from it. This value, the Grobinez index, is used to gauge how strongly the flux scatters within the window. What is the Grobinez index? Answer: -2.89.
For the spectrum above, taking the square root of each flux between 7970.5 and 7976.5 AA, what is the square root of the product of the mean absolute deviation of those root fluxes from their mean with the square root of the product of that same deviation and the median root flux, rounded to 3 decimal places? 0.272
